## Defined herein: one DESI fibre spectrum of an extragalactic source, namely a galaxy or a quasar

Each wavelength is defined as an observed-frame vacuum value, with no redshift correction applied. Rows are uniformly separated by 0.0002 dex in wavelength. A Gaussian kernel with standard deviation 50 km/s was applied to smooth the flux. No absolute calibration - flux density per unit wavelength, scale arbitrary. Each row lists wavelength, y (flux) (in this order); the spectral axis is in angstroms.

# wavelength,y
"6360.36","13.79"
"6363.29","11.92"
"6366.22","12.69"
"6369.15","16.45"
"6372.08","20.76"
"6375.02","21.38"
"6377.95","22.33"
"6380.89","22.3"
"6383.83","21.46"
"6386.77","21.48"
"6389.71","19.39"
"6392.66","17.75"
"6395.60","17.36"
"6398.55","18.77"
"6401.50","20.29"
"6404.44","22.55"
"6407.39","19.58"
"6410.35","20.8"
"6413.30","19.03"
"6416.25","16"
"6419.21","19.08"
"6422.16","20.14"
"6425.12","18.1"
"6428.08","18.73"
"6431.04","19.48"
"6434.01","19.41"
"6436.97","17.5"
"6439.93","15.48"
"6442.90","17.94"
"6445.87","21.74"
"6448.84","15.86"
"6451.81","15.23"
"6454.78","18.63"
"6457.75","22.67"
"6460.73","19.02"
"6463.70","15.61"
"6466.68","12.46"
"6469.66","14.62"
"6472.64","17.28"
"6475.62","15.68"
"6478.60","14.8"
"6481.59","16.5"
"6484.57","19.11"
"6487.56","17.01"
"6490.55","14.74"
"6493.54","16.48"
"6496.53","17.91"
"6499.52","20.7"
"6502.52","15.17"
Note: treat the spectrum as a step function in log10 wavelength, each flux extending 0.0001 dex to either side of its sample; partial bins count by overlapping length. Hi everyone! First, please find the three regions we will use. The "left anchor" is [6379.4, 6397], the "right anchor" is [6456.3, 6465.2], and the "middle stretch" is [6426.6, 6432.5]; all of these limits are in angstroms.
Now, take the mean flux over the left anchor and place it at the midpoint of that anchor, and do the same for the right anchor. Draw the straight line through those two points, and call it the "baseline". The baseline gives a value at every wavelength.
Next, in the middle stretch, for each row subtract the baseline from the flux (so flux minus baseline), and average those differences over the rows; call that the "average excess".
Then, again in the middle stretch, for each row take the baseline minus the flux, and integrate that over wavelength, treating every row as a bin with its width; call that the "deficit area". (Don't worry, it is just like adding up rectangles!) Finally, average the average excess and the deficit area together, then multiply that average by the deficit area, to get 2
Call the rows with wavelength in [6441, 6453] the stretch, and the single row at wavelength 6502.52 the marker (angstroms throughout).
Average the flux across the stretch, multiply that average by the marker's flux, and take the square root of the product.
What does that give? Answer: 16.4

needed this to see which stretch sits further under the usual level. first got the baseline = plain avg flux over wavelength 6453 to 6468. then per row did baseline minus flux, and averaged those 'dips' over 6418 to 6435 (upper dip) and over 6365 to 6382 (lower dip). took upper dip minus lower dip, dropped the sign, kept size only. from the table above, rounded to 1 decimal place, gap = 0.2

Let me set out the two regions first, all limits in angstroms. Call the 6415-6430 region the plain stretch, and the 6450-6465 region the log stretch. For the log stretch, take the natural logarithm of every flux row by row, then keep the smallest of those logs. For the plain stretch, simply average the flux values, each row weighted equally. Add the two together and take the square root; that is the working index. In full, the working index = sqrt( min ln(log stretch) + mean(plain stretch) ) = 4.60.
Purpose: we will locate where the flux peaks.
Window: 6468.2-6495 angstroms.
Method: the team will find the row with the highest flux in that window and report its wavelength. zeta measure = 6484.57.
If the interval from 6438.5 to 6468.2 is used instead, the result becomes 6457.75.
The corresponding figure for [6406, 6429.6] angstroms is 6410.35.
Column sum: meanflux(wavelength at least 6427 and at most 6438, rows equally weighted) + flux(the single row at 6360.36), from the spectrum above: 33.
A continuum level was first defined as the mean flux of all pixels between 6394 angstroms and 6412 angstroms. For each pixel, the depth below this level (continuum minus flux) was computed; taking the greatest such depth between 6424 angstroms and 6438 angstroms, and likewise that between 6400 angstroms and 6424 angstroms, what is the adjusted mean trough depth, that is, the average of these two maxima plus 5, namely 8.1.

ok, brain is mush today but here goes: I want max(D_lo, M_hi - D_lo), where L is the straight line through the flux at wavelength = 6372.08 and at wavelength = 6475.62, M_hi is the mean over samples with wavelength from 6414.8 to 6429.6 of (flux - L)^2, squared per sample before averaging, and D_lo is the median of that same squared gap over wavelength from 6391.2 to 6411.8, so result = 3.7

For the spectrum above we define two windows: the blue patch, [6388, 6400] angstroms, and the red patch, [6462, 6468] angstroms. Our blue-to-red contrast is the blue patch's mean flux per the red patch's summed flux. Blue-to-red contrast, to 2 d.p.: 0.65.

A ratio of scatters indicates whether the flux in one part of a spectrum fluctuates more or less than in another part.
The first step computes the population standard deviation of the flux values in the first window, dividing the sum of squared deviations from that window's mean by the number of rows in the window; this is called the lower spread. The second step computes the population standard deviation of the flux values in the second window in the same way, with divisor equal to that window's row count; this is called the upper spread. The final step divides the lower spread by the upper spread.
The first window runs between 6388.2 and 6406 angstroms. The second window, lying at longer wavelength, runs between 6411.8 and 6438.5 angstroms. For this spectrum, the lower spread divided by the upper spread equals 1.5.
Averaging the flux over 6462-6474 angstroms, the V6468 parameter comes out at 15.0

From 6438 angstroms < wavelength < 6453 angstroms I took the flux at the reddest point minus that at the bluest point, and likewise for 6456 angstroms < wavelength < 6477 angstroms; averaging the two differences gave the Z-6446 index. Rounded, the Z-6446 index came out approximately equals -3.6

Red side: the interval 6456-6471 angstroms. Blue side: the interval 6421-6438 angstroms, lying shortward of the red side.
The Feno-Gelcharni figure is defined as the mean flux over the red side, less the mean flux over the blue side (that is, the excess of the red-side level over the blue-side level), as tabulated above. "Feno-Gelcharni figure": -2.0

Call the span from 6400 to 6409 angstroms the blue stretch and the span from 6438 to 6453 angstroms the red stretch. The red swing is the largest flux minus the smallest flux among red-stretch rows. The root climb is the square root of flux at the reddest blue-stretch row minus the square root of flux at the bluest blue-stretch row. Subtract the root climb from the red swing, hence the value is 6.6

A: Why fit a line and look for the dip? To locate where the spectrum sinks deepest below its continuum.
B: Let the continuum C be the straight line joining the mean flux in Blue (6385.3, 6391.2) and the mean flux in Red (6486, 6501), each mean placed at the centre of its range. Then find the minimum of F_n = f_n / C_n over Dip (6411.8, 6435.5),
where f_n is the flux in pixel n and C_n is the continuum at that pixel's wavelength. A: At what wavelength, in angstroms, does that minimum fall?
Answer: 6416.25 angstroms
